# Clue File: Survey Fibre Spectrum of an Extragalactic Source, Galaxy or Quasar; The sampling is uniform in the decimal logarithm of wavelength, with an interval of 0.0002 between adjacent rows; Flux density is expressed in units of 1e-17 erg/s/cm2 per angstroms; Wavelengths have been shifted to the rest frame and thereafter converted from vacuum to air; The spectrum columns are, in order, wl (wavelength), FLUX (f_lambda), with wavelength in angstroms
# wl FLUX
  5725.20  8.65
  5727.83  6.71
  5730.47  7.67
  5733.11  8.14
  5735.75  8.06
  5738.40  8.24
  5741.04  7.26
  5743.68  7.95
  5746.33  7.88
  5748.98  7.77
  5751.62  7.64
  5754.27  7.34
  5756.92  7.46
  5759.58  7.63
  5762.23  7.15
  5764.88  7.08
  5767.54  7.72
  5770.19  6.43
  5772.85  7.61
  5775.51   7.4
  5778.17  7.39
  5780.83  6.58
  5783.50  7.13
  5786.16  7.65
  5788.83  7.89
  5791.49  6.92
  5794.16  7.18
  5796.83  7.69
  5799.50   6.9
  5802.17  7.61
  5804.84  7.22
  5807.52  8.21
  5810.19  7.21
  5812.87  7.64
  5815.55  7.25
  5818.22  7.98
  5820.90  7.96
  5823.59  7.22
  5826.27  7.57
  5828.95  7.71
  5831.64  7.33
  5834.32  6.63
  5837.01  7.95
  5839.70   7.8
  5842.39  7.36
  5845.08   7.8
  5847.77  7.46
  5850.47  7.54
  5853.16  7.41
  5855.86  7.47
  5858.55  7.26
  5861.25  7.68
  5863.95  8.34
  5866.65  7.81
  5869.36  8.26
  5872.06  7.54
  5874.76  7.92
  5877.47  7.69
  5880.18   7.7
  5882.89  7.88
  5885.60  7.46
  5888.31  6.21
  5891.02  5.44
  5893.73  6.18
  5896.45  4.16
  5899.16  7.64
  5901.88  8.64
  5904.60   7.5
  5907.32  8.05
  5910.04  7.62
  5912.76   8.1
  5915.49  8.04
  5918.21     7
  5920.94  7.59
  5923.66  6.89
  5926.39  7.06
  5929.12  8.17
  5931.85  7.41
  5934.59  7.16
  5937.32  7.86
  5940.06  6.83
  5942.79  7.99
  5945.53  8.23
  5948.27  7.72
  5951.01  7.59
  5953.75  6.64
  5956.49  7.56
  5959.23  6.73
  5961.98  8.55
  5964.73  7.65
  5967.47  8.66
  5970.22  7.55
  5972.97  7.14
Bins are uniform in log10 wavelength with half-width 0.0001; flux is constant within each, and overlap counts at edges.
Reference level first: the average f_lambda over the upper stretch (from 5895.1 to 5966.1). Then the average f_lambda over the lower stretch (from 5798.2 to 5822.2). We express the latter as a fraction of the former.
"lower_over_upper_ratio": 1.010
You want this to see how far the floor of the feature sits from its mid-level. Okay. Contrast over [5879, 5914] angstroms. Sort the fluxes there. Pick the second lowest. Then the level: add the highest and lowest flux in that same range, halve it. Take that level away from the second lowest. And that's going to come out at -0.96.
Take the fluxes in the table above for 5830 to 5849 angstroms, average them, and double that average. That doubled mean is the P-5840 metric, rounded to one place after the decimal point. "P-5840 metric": 15.0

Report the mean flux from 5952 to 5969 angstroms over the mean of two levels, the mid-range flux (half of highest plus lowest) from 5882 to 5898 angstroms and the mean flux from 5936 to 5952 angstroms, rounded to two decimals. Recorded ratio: 1.11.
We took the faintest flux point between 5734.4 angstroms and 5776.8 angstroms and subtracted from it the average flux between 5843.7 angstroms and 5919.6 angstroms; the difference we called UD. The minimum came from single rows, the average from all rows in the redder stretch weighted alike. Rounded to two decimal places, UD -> -0.99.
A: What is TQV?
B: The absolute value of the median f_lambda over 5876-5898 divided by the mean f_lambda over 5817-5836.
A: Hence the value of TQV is 0.91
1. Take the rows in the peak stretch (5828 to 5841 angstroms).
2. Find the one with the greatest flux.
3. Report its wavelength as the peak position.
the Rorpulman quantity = 5837.01 angstroms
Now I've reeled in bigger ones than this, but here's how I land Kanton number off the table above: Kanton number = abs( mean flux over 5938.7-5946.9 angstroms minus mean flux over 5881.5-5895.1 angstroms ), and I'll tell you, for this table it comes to 1.05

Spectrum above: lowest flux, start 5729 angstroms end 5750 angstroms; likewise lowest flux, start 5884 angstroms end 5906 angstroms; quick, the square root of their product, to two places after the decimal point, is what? 5.50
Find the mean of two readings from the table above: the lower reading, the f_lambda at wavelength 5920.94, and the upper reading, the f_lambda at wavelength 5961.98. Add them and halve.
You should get 8.07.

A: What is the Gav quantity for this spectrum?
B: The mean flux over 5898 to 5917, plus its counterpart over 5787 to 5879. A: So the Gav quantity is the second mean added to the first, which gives 15.5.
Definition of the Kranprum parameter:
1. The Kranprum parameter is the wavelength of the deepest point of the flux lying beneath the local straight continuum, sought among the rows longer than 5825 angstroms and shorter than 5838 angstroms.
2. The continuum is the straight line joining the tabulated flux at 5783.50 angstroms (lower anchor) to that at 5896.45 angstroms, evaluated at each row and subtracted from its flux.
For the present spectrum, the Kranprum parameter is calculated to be 5834.32 angstroms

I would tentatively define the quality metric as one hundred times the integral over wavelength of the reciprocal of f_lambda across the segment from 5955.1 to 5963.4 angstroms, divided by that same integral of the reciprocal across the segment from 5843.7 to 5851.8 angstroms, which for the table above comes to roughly 103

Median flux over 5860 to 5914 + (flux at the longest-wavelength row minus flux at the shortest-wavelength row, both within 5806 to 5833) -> 6.8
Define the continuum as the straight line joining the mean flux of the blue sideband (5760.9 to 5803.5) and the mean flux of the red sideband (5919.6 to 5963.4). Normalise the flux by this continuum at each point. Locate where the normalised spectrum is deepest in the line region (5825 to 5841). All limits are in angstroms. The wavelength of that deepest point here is 5834.32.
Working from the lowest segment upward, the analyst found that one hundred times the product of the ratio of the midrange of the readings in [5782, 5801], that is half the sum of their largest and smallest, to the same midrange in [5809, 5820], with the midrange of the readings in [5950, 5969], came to 745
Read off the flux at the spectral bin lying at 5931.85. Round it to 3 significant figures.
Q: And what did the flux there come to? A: 7.41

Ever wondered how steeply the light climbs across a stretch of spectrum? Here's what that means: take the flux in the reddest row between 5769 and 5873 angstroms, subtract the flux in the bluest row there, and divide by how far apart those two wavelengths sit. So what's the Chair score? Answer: 0.011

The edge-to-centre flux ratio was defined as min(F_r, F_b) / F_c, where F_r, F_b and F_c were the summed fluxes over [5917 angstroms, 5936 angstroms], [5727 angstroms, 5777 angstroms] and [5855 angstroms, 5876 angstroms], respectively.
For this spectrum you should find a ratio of 0.82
